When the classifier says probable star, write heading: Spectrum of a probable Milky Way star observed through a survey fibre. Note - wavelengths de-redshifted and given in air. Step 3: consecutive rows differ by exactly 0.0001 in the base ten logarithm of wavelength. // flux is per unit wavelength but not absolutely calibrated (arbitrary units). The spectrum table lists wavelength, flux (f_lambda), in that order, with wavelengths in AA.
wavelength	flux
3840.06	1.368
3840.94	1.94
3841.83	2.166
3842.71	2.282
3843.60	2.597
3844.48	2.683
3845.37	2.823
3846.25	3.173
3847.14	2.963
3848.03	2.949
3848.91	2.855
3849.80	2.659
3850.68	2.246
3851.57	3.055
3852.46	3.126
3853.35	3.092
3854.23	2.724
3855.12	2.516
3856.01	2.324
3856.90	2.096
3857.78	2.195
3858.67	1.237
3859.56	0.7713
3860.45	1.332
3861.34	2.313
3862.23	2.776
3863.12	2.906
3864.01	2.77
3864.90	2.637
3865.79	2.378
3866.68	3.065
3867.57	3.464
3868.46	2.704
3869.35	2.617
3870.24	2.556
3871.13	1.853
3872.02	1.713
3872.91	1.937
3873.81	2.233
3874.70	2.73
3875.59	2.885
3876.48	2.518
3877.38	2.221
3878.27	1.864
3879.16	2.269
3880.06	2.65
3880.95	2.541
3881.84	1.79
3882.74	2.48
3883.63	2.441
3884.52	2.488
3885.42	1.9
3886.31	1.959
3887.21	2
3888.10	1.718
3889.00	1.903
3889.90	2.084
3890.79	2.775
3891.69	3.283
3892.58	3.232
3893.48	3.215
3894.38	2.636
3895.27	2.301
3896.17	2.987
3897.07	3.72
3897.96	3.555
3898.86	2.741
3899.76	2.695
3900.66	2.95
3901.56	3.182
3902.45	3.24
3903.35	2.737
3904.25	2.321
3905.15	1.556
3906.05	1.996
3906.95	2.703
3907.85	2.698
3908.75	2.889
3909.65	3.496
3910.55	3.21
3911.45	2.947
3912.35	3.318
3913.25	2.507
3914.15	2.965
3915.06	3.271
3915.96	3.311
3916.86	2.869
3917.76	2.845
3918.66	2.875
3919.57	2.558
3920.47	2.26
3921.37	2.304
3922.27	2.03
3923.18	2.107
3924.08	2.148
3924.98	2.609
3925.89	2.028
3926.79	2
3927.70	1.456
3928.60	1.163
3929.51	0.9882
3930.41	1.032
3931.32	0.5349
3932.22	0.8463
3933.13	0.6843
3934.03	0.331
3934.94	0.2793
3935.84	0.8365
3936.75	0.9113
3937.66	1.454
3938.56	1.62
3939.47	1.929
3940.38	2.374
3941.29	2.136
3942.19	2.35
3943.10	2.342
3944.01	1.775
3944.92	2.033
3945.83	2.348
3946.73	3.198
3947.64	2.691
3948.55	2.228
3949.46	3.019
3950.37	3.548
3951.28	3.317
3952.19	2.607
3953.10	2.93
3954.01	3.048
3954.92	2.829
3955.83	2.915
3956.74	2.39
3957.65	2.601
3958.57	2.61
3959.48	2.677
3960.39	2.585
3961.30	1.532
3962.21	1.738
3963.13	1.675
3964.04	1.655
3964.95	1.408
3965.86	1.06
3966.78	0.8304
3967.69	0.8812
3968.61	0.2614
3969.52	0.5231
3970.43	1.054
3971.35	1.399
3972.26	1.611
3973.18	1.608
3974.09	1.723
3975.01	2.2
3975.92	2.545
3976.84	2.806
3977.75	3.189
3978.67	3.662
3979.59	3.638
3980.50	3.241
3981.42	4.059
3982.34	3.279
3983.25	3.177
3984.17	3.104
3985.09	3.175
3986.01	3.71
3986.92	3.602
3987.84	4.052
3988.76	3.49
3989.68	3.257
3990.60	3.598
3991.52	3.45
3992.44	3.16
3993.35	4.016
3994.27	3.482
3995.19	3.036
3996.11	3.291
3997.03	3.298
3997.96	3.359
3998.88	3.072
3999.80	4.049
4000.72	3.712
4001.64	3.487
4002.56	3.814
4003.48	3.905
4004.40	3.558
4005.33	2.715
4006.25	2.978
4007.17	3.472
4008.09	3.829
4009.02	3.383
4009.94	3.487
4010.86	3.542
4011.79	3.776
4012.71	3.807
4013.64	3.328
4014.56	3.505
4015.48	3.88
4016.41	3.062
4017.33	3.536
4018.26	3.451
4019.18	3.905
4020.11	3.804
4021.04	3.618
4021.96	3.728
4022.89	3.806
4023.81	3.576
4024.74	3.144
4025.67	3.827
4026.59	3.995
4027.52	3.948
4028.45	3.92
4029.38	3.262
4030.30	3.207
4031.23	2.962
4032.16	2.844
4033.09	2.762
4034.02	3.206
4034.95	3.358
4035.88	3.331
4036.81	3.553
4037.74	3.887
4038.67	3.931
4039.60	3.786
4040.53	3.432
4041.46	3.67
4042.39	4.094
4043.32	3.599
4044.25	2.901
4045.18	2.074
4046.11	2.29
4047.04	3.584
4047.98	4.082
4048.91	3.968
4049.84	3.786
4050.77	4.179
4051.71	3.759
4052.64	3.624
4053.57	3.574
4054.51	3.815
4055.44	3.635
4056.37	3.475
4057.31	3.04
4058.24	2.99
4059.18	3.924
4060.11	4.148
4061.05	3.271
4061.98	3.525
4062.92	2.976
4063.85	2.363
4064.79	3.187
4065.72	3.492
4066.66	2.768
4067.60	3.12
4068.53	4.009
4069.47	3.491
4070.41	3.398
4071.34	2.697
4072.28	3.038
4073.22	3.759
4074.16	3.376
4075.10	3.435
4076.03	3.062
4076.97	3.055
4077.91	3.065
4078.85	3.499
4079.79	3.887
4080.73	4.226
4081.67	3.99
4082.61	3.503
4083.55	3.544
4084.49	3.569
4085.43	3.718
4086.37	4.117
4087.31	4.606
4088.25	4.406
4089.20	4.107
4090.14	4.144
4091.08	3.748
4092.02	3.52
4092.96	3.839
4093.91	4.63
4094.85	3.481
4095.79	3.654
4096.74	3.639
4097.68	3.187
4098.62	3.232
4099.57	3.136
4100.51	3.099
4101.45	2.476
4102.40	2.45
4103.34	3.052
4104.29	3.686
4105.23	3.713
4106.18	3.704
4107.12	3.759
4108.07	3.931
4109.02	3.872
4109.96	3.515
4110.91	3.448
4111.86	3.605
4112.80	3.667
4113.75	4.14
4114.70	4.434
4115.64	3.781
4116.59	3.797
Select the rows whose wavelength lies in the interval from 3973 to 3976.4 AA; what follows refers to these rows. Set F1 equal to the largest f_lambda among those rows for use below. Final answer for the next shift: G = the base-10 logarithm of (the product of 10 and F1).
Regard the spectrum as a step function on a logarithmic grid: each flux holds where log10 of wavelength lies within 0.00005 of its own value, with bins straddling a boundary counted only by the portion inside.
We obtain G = 1.41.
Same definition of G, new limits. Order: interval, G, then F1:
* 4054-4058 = 1.58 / 3.815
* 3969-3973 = 1.21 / 1.611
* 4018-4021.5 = 1.59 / 3.905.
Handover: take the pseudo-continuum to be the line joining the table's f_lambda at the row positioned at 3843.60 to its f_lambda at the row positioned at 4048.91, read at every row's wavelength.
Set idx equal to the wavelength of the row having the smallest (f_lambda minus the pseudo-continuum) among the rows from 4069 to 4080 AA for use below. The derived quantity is 4071.34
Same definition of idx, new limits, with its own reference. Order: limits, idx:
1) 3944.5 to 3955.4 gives 3944.92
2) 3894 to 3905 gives 3904.25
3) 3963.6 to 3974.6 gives 3968.61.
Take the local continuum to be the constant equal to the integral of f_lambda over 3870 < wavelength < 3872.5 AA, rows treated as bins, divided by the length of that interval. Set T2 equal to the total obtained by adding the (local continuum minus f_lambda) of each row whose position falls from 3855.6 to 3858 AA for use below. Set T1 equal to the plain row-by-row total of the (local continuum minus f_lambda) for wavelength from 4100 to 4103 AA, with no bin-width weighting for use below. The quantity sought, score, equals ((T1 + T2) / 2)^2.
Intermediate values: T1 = -2.0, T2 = -0.6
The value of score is 2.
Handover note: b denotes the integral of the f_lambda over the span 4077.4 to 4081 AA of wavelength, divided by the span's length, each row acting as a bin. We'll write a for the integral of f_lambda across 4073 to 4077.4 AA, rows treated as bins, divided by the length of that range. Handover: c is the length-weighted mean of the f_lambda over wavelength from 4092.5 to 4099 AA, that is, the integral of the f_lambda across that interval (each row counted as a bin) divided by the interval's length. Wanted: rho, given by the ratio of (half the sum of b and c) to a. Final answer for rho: 1.1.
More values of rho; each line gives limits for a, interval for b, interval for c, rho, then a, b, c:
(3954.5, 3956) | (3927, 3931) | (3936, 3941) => 0.5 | 2.9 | 1.2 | 1.6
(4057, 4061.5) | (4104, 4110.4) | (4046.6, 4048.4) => 1.1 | 3.5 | 3.7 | 3.8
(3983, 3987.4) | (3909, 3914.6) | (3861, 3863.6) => 0.9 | 3.4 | 3.1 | 2.7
